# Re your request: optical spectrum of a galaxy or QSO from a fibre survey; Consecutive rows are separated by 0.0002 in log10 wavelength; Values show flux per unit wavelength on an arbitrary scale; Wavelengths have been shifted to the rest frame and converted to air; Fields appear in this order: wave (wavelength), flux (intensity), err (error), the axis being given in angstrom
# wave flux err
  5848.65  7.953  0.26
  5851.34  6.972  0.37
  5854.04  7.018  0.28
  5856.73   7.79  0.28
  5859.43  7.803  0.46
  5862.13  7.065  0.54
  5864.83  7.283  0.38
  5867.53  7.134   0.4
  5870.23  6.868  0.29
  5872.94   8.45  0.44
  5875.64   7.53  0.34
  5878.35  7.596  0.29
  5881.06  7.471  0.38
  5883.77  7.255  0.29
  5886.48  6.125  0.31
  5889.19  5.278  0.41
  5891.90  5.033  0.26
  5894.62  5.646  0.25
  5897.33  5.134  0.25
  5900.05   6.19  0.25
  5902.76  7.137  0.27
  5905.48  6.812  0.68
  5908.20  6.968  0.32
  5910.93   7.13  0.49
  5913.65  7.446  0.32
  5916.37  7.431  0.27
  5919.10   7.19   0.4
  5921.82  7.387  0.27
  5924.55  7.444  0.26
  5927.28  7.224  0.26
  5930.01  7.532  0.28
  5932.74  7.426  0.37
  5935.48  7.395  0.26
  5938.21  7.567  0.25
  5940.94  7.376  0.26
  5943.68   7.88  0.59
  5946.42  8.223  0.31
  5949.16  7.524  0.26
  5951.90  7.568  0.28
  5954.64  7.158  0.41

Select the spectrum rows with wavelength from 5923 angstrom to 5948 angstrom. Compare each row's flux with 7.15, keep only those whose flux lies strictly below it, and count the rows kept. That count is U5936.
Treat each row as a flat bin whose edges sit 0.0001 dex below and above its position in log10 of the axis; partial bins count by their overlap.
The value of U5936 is 0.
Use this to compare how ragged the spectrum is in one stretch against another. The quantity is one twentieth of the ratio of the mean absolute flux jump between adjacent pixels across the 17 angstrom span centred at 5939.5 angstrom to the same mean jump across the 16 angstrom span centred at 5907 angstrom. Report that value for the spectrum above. 0.033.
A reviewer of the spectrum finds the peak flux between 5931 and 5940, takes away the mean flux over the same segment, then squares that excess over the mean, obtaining 0.01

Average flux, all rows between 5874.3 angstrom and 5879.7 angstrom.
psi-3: 7.56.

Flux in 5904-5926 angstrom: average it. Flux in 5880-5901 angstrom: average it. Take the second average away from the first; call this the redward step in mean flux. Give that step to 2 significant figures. 1.2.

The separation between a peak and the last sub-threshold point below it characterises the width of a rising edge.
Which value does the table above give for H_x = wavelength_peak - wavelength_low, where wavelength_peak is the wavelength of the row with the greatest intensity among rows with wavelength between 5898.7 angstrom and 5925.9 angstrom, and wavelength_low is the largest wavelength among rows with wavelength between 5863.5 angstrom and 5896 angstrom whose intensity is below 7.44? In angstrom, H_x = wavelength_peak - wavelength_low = 19.0 angstrom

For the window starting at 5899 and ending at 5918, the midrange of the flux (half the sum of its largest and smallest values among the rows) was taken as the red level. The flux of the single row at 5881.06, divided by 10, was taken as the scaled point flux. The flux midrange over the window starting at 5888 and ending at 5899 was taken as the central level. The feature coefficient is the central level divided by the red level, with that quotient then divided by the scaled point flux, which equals 1.05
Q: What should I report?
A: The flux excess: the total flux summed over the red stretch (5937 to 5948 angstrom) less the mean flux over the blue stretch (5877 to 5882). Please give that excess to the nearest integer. 24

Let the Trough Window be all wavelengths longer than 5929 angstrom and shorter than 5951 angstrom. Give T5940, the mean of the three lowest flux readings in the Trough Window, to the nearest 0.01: 7.40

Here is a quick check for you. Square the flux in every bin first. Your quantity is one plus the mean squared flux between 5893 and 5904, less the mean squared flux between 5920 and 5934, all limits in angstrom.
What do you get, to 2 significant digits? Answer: -17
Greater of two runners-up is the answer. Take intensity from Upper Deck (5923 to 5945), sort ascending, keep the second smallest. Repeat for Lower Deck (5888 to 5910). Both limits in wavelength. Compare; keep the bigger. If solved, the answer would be 7.38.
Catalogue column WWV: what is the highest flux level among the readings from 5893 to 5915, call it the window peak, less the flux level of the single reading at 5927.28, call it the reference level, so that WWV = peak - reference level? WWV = 0.22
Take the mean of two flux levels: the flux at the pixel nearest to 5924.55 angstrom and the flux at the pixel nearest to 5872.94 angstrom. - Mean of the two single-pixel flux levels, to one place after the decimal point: 7.9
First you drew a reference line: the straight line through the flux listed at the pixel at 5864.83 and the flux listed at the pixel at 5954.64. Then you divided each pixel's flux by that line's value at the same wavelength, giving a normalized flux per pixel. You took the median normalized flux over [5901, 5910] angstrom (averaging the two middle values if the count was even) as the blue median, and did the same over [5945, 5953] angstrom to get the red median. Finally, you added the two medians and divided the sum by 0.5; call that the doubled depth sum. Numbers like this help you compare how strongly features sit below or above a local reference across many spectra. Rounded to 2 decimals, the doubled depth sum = 4.04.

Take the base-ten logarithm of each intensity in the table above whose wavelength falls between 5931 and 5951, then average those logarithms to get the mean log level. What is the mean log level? 0.882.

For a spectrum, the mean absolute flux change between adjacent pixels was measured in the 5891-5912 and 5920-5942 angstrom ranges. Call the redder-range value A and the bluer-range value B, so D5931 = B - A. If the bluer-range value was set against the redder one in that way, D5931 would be 0.38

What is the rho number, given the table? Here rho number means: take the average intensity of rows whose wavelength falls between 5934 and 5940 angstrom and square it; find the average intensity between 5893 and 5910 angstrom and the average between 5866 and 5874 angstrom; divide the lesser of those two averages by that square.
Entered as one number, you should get 0.113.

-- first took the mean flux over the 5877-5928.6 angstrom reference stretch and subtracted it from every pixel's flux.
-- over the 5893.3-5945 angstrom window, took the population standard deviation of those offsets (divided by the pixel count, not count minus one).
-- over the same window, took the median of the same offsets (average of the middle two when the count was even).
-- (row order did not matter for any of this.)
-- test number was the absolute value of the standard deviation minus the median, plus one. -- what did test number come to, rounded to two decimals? 1.03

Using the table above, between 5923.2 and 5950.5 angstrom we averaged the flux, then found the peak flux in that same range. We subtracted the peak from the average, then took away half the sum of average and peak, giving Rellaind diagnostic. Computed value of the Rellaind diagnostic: -8.6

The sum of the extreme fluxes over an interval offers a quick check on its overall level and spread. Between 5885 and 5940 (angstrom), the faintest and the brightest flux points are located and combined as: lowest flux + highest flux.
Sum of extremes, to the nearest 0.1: 12.6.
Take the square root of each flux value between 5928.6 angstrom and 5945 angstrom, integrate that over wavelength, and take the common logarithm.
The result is 1.65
